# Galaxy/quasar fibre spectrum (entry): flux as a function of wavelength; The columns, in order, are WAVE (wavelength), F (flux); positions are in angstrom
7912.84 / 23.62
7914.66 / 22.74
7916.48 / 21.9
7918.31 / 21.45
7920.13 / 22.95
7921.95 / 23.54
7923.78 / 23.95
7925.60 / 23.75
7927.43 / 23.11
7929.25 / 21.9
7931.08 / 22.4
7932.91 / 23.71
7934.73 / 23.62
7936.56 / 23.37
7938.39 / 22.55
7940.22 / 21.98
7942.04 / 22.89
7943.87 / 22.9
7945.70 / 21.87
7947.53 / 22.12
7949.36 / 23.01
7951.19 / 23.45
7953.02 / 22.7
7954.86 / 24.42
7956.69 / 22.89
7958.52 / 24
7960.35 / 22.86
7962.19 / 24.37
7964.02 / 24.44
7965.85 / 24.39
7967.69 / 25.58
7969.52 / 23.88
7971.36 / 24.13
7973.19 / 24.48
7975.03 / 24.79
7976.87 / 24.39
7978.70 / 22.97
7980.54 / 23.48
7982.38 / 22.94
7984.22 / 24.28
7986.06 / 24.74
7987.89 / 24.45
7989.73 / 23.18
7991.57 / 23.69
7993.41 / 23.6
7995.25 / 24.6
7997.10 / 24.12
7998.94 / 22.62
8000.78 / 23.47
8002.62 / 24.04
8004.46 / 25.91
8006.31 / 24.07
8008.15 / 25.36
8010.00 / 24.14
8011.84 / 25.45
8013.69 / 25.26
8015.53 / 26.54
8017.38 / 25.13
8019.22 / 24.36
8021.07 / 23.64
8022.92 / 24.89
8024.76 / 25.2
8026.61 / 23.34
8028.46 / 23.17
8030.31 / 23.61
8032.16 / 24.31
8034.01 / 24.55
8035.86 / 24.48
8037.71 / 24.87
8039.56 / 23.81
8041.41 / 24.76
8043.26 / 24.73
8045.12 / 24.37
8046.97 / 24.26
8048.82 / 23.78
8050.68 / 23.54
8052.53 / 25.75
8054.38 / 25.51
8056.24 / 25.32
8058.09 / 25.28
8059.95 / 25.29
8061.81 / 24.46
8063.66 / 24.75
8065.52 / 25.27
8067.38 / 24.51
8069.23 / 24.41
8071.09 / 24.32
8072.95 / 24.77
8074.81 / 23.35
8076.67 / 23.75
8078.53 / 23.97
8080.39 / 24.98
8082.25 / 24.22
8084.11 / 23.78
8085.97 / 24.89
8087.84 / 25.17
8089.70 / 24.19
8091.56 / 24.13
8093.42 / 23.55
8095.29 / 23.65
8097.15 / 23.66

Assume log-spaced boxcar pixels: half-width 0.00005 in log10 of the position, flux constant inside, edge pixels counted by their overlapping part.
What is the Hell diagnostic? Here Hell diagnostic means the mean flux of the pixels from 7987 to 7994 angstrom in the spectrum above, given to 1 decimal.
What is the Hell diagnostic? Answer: 23.7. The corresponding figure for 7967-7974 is 24.5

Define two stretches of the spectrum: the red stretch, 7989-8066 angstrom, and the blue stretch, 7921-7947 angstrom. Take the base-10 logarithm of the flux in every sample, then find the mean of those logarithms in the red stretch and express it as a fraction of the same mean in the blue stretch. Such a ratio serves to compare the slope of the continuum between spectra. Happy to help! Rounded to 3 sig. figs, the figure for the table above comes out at 1.02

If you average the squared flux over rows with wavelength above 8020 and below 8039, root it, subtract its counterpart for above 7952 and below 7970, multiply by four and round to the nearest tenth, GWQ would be 1.0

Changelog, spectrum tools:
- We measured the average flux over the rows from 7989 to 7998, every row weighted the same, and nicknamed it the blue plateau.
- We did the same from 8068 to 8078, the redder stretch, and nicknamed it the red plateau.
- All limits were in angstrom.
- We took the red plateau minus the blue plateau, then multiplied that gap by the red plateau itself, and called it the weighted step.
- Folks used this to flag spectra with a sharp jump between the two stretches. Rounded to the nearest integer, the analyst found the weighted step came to 7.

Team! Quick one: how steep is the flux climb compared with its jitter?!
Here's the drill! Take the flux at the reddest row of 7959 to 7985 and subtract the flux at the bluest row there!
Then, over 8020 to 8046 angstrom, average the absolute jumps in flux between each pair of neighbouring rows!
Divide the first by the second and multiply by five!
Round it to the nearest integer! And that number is 12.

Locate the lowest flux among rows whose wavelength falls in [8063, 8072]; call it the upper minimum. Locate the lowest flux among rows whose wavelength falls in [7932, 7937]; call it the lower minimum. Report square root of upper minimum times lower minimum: 23.8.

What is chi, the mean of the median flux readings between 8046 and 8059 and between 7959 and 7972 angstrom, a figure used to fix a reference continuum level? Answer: 24.8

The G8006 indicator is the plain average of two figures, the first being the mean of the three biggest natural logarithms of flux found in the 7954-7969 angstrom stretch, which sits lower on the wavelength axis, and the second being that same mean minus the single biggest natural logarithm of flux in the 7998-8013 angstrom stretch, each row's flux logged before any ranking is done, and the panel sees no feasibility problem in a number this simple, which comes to 1.58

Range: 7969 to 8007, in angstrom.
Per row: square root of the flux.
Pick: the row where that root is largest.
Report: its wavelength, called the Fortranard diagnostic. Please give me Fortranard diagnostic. 8004.46 angstrom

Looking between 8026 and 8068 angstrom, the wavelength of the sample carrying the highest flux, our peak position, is 8052.53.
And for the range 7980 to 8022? 8015.53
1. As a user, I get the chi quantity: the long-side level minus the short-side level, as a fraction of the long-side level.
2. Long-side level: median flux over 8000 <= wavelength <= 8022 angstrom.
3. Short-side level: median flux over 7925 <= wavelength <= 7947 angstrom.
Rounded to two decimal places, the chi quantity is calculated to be 0.07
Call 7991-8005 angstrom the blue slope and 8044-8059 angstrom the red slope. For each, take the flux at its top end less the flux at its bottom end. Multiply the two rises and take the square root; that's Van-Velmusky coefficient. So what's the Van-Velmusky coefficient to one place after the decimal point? 1.4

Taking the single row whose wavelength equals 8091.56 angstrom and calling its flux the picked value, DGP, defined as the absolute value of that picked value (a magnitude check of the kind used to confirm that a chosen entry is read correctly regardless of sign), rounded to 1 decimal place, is 24.1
